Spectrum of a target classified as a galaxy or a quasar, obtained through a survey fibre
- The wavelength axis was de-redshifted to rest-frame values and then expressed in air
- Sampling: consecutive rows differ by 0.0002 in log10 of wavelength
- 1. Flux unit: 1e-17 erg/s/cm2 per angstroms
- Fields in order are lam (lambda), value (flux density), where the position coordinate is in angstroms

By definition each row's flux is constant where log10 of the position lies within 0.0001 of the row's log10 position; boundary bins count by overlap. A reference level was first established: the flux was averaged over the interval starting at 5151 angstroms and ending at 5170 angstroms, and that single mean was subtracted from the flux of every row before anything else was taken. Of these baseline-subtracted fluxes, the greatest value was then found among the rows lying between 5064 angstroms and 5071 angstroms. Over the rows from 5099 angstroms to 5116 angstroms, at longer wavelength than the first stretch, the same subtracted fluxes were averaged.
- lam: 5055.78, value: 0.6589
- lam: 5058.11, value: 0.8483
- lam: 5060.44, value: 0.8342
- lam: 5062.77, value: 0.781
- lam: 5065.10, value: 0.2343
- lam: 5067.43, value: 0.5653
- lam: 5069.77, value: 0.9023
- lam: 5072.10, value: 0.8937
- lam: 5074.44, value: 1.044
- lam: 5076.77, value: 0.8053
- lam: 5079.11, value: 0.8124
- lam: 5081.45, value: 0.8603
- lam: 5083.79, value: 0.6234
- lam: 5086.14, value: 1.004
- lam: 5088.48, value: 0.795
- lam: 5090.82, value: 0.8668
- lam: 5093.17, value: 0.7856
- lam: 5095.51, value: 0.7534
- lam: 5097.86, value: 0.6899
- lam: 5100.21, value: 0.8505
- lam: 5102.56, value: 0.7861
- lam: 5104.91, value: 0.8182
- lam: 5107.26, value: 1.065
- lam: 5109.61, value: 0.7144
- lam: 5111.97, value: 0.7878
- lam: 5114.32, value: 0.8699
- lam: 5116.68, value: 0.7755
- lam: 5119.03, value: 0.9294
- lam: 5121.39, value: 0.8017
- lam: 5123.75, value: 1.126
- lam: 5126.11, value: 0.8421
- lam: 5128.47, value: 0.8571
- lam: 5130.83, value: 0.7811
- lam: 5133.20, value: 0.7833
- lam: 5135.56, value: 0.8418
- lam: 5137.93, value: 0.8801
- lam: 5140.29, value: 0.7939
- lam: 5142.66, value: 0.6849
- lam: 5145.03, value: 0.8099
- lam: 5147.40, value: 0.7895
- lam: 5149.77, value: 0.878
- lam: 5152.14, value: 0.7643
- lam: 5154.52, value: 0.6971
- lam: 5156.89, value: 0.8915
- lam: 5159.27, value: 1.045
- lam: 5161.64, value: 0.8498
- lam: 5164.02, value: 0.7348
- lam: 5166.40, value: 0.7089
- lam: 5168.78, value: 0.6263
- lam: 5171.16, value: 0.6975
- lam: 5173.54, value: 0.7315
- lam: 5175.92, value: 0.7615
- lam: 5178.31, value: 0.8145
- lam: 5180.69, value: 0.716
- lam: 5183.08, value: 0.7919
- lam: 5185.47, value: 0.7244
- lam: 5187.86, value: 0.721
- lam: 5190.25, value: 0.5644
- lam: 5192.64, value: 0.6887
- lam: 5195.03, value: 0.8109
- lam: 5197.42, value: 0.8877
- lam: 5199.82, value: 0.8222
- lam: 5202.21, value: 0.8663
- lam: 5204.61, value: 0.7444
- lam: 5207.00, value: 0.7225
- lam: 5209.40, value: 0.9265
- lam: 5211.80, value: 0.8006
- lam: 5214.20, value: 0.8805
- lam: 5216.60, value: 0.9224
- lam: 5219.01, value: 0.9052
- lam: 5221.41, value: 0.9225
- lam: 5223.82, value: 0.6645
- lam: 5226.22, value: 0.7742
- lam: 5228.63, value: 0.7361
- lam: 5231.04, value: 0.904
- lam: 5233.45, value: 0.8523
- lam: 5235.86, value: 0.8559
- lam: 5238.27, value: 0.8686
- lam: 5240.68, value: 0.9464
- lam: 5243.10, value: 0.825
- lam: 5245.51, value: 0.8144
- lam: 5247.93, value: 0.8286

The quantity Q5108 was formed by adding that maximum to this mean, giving 0.16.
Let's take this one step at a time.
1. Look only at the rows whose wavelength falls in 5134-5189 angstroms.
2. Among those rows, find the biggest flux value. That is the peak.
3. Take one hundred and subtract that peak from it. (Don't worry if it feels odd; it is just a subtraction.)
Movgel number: 99.0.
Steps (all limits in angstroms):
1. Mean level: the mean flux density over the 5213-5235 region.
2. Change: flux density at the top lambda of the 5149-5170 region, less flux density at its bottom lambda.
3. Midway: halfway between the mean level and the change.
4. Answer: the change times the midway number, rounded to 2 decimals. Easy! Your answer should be -0.07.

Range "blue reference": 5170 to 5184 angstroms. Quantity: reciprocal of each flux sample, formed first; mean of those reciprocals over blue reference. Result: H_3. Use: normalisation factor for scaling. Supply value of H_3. 1.33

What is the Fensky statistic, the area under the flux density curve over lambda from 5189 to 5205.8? 12.9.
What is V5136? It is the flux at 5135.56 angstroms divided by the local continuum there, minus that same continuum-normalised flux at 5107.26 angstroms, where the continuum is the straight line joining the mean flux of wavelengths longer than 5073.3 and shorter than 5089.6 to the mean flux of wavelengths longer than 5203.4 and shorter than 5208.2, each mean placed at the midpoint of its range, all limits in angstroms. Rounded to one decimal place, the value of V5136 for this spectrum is -0.2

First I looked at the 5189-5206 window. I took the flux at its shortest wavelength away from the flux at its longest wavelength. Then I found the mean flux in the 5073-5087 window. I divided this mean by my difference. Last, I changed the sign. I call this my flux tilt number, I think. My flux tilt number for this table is -4.8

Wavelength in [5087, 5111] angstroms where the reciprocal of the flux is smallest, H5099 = 5107.26 angstroms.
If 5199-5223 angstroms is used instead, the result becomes 5209.40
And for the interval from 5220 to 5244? 5240.68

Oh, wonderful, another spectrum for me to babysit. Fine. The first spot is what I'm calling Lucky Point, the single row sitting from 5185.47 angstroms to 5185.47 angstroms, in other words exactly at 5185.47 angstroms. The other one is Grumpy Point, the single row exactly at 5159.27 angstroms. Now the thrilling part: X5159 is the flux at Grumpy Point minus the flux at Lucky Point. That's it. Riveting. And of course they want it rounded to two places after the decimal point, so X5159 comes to 0.32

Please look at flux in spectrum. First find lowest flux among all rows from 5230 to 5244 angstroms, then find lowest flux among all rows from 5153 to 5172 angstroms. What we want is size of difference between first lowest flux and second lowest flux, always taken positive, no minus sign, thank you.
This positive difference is 0.20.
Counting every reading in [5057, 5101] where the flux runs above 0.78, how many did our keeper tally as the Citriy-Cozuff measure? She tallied 14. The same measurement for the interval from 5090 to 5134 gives 15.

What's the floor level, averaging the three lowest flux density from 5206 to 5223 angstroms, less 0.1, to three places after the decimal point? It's 0.701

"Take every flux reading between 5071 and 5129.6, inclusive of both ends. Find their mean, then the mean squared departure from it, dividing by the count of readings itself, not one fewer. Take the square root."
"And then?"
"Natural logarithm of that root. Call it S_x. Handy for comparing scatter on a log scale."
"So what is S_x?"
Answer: -2.17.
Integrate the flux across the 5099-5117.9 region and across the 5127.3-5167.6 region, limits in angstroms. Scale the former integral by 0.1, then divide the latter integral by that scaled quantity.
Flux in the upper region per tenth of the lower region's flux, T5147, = 21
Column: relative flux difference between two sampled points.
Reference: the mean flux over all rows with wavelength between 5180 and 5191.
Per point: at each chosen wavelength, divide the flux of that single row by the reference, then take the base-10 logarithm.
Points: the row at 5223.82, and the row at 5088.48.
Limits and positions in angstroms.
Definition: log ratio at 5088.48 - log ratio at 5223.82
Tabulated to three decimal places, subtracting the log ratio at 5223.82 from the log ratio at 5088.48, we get 0.078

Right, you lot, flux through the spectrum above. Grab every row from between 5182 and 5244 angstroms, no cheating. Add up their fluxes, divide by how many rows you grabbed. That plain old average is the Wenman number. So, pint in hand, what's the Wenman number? 0.813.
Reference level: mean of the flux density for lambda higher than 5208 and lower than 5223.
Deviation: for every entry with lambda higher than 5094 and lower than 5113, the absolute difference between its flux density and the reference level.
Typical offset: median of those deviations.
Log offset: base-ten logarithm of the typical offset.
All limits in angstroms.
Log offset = -0.9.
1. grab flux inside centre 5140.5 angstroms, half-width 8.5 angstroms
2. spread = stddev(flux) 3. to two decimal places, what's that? 0.06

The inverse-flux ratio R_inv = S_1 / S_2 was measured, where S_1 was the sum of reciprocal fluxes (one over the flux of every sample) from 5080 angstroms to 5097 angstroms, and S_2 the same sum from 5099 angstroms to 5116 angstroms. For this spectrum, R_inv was 1.0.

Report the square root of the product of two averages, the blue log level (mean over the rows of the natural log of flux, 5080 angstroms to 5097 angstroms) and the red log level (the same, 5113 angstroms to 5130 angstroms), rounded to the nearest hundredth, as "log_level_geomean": 0.17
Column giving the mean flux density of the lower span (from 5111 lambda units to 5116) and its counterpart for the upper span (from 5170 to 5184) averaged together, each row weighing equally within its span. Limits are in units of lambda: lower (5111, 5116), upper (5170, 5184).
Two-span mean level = 0.79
